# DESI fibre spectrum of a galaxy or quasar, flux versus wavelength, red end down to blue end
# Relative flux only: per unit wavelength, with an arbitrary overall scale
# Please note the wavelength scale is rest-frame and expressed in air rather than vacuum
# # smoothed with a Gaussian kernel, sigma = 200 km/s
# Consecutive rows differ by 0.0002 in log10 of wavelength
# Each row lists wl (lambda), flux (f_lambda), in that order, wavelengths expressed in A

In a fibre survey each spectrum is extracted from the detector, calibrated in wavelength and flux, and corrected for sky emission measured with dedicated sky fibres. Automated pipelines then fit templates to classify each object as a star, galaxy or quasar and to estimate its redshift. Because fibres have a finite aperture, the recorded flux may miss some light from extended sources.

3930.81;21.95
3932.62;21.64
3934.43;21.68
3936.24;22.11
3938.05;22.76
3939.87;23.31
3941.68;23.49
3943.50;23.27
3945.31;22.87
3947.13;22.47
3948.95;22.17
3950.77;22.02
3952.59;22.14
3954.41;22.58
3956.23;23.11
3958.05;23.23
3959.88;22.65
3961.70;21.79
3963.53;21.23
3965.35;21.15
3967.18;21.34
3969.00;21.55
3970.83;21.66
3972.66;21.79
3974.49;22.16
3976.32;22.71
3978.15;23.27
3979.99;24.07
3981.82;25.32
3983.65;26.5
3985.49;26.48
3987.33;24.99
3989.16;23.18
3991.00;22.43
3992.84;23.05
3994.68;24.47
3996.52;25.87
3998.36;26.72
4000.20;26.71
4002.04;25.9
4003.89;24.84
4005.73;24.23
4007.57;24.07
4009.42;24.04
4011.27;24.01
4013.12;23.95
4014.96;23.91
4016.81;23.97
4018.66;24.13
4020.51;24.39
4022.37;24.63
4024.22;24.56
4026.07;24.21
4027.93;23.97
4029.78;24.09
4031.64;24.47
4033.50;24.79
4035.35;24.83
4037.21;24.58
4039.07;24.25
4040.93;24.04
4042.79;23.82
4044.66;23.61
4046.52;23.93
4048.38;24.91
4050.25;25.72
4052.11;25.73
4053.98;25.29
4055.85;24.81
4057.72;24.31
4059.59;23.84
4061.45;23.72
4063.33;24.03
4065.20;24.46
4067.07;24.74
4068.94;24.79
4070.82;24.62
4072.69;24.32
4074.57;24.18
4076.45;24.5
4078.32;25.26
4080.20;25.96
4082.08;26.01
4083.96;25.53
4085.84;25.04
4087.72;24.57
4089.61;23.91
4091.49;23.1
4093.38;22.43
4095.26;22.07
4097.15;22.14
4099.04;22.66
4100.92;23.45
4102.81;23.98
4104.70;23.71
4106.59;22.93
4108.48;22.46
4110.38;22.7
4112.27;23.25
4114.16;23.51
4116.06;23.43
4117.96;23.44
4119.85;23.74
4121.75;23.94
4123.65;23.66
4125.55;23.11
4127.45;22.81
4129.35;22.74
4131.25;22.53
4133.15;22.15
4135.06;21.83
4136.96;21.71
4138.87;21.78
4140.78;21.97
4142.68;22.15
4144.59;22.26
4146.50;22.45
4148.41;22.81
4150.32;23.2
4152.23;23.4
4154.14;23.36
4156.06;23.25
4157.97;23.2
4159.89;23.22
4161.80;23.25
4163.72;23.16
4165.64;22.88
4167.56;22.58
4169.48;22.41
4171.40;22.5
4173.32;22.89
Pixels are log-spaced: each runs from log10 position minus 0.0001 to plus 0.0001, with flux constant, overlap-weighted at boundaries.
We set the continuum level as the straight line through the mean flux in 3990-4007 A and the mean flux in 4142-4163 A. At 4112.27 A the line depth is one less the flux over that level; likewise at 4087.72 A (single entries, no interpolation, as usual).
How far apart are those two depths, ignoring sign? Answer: 0.04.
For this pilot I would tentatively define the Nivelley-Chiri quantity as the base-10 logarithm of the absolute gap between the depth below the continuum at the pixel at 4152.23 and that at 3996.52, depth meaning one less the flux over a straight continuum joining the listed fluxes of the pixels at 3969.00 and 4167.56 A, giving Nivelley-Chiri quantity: -0.82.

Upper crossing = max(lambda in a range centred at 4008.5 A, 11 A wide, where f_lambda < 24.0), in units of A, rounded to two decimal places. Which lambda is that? 4013.12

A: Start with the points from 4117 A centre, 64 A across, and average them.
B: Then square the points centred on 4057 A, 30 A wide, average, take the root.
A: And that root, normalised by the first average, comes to 1.069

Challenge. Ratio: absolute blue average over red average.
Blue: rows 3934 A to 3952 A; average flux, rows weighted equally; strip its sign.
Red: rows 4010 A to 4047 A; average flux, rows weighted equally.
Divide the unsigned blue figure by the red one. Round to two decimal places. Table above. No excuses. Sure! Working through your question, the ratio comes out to 0.93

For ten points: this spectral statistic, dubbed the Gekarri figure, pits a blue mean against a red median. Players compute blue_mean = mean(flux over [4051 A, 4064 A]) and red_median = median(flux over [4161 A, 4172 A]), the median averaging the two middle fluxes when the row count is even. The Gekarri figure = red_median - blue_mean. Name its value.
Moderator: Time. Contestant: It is -1.8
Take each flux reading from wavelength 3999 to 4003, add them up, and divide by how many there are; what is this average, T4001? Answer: 26.3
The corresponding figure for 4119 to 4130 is 23.3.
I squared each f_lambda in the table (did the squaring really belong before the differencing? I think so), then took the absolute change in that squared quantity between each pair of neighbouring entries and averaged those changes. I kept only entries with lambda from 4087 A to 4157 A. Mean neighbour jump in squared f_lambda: 15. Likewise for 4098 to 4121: 18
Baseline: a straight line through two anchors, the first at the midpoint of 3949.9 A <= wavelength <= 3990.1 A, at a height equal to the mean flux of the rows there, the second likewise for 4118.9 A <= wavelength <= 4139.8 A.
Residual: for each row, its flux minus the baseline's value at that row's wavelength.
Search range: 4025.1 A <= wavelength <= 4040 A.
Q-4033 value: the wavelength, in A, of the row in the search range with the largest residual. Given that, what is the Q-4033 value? 4035.35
